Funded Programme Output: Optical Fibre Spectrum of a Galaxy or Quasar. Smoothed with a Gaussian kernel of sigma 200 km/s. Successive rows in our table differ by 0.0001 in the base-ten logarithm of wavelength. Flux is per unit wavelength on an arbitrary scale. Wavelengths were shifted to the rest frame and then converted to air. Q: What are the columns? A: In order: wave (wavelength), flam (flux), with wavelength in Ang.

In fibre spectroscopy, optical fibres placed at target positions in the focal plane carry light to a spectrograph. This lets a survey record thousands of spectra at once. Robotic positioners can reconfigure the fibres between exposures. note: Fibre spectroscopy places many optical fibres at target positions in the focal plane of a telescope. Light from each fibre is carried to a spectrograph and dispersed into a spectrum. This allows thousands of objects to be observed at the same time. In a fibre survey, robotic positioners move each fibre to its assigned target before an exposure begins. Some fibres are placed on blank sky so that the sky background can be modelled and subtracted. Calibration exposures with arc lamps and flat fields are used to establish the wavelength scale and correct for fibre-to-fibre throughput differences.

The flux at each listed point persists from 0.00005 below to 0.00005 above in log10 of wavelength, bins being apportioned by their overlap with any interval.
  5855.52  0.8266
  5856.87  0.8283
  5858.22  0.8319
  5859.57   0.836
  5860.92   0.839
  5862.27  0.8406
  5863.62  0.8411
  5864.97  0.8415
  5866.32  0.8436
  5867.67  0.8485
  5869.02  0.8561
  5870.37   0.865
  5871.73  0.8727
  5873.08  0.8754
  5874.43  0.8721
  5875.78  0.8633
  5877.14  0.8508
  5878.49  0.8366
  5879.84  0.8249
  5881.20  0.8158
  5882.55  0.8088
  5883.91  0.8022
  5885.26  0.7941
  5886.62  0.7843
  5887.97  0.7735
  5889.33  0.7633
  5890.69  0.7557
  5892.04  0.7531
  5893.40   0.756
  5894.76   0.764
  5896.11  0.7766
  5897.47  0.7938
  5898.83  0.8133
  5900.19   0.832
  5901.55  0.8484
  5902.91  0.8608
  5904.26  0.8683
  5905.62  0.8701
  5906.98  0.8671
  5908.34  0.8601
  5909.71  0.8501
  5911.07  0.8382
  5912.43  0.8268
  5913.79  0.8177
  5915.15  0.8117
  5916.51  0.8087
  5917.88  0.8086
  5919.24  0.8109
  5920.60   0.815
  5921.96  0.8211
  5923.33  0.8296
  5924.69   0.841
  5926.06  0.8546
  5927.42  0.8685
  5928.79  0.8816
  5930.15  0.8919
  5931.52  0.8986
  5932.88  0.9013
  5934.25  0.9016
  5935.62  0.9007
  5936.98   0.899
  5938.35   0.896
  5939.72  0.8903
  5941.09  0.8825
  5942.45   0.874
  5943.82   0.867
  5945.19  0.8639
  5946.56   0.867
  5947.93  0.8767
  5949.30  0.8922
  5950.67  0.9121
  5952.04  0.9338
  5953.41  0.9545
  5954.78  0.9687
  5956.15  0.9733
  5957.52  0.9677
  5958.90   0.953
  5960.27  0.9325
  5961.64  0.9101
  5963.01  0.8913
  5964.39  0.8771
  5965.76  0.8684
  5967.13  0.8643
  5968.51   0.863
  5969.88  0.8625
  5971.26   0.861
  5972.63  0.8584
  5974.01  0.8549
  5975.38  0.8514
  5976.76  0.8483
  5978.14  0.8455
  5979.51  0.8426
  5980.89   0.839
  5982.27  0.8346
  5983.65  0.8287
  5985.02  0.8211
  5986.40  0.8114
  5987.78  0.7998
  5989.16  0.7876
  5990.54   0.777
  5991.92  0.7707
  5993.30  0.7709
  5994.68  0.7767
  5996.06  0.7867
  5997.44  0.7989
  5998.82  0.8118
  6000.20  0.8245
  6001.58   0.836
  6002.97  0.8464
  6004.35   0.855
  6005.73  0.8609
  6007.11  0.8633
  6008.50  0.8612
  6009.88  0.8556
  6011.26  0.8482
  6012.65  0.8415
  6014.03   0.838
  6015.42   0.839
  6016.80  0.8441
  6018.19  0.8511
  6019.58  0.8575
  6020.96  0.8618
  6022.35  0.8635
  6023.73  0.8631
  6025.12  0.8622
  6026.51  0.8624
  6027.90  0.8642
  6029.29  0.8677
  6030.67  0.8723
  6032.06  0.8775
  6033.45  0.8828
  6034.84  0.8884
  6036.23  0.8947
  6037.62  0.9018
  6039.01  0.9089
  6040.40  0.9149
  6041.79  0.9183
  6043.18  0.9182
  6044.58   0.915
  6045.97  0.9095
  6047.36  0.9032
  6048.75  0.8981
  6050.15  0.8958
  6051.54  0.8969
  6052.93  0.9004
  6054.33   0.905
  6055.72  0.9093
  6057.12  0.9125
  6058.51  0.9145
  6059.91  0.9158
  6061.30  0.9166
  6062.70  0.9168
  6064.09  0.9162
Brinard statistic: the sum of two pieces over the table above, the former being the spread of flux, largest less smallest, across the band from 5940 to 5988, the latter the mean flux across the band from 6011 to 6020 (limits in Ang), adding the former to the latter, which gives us 1.02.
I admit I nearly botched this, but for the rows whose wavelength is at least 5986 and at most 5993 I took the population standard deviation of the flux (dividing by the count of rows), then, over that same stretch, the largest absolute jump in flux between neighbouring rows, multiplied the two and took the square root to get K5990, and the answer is 0.0134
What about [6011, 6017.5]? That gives 0.0050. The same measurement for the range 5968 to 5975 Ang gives 0.0032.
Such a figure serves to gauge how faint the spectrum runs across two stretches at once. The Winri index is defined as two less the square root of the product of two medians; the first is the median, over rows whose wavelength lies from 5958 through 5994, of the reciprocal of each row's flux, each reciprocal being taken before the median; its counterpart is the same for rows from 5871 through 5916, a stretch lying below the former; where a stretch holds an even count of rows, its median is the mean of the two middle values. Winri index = 0.806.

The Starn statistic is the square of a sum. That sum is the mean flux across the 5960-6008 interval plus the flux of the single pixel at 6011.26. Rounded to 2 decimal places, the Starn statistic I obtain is 2.84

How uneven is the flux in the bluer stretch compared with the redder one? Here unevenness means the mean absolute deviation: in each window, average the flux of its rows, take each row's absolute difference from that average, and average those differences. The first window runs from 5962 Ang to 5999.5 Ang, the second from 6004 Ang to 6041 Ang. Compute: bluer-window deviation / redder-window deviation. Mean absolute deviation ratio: 1.99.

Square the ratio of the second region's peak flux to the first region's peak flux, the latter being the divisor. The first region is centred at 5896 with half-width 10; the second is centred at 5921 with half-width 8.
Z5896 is 1.03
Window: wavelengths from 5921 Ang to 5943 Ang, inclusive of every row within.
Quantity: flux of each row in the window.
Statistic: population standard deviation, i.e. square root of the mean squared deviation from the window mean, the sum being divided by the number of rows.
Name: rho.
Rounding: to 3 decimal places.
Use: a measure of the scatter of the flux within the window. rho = 0.026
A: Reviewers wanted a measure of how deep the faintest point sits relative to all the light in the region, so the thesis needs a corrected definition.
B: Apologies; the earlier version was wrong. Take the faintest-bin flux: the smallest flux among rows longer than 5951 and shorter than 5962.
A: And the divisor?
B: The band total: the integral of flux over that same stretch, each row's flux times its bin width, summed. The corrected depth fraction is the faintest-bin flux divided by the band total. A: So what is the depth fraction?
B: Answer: 0.087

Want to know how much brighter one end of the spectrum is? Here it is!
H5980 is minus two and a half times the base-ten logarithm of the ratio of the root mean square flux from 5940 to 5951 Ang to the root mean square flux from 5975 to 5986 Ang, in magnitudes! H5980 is -0.05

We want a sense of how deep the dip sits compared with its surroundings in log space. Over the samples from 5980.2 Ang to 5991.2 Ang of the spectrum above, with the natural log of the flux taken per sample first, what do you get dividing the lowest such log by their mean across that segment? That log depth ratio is 1.21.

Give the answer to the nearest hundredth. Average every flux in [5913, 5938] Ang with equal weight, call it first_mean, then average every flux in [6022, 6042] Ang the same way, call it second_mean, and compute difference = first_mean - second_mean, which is -0.03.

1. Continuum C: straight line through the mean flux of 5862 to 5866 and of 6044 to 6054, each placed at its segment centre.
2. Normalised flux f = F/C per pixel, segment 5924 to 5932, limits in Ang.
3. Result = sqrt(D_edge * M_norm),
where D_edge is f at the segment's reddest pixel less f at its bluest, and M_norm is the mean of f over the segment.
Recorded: 0.25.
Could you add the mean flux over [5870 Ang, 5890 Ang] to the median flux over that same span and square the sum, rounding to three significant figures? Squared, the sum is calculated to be 2.73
